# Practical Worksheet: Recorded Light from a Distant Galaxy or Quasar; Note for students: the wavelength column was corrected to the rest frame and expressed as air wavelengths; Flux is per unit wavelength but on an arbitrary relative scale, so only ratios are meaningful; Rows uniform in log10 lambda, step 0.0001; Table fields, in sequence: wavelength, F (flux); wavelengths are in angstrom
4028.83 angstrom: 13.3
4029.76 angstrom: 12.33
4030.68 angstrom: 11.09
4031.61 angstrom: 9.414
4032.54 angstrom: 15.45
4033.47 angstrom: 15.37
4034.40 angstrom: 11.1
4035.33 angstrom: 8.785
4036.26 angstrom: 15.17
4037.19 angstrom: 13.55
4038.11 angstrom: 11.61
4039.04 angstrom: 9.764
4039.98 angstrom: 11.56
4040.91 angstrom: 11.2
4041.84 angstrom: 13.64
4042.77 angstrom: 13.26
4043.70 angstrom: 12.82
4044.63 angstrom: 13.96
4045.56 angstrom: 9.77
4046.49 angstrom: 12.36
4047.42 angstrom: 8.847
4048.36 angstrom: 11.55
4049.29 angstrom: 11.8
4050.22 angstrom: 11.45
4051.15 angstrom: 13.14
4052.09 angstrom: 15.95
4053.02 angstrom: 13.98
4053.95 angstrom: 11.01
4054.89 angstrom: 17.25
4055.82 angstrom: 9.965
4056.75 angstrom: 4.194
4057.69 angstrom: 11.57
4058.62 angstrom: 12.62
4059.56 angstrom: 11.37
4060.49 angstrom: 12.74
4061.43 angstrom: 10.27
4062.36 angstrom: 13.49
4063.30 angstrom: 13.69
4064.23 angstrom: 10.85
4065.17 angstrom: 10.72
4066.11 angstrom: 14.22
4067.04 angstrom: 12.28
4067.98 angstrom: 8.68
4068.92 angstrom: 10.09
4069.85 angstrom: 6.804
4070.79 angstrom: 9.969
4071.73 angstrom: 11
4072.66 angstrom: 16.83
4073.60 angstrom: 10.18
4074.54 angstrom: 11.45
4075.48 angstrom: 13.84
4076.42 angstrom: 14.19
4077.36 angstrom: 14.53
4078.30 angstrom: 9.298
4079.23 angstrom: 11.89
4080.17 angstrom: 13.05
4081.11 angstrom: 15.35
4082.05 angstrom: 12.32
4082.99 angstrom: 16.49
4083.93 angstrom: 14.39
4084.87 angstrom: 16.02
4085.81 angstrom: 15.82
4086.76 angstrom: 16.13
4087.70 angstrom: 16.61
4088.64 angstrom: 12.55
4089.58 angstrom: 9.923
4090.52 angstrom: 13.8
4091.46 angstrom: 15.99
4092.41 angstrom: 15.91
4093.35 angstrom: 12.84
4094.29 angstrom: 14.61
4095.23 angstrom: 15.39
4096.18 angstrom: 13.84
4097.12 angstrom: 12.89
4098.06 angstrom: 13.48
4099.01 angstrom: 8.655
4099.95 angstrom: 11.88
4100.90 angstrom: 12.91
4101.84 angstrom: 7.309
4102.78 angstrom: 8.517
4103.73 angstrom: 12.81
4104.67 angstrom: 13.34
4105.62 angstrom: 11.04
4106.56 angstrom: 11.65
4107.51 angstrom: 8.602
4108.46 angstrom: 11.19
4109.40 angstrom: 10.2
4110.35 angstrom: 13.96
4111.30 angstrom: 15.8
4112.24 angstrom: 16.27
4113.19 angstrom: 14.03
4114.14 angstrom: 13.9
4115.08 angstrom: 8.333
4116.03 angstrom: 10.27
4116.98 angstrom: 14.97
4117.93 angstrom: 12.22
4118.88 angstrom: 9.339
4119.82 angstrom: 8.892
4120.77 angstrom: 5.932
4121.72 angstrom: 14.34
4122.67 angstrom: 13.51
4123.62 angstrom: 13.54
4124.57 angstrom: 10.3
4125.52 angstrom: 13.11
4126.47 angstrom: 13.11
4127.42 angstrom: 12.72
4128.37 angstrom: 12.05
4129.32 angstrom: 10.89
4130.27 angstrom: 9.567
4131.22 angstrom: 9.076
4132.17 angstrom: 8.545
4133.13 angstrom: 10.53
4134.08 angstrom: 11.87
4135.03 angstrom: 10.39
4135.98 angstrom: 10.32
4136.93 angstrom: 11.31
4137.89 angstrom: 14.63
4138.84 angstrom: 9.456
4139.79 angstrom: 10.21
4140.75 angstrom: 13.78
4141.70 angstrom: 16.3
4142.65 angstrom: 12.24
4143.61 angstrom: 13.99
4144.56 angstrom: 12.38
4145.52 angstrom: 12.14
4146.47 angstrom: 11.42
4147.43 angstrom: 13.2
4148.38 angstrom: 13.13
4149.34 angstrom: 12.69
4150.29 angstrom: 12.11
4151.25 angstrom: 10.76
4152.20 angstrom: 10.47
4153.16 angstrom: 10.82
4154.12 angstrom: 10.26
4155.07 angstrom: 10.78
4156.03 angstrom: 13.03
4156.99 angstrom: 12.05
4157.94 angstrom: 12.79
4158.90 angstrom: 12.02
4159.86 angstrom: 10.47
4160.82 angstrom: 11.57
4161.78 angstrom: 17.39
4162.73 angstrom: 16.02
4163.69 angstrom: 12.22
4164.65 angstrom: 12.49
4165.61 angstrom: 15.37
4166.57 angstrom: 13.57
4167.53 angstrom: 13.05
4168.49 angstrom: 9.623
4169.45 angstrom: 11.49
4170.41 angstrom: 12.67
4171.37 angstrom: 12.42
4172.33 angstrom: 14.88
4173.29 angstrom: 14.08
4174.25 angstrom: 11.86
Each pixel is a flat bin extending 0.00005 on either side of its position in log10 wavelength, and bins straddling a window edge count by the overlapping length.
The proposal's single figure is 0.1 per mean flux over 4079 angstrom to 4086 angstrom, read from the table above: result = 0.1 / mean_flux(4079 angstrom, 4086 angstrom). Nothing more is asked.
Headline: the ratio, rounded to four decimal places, 0.0069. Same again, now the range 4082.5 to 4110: 0.0077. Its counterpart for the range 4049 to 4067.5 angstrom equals 0.0082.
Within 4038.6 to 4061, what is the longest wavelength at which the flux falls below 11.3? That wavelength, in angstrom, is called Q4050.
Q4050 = 4056.75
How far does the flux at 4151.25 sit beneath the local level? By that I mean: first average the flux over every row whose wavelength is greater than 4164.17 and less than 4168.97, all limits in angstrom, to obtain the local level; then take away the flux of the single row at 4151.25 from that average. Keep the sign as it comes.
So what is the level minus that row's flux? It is 2.1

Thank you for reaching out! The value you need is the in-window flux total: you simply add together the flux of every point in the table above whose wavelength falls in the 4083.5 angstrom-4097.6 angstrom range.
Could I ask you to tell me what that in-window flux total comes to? 217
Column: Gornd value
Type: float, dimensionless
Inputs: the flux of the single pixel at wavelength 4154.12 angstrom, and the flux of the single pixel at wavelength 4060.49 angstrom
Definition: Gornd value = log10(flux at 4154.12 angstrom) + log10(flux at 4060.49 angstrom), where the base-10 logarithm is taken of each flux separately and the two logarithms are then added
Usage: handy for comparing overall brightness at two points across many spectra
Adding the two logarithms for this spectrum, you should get 2.12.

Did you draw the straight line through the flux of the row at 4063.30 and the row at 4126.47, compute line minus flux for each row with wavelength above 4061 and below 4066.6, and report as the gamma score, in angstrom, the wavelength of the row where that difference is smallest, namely 4066.11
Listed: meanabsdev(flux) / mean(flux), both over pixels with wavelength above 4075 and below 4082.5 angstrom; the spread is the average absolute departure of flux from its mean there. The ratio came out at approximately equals 0.109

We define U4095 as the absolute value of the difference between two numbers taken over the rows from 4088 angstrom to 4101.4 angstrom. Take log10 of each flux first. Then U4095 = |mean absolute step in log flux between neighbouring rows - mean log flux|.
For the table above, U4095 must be 1.04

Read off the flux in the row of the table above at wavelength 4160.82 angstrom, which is 11.57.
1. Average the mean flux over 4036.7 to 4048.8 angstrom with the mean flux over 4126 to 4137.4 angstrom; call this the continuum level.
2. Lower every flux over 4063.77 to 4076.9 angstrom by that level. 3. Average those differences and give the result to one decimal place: 0.2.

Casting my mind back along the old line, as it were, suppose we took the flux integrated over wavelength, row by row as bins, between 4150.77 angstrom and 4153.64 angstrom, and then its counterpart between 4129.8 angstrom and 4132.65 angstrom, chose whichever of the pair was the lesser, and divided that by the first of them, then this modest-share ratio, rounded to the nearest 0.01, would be 0.84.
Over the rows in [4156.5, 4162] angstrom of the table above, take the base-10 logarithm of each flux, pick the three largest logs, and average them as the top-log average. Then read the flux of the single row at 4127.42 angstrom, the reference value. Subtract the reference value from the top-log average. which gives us -11.6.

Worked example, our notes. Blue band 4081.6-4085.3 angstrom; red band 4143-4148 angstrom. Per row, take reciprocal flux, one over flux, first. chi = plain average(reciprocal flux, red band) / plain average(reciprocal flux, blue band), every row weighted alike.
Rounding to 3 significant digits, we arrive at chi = 1.16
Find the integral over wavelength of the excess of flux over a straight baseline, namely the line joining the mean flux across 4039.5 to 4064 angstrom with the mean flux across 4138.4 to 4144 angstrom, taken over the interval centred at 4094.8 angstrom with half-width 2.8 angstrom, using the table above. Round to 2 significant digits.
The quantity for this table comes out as 11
